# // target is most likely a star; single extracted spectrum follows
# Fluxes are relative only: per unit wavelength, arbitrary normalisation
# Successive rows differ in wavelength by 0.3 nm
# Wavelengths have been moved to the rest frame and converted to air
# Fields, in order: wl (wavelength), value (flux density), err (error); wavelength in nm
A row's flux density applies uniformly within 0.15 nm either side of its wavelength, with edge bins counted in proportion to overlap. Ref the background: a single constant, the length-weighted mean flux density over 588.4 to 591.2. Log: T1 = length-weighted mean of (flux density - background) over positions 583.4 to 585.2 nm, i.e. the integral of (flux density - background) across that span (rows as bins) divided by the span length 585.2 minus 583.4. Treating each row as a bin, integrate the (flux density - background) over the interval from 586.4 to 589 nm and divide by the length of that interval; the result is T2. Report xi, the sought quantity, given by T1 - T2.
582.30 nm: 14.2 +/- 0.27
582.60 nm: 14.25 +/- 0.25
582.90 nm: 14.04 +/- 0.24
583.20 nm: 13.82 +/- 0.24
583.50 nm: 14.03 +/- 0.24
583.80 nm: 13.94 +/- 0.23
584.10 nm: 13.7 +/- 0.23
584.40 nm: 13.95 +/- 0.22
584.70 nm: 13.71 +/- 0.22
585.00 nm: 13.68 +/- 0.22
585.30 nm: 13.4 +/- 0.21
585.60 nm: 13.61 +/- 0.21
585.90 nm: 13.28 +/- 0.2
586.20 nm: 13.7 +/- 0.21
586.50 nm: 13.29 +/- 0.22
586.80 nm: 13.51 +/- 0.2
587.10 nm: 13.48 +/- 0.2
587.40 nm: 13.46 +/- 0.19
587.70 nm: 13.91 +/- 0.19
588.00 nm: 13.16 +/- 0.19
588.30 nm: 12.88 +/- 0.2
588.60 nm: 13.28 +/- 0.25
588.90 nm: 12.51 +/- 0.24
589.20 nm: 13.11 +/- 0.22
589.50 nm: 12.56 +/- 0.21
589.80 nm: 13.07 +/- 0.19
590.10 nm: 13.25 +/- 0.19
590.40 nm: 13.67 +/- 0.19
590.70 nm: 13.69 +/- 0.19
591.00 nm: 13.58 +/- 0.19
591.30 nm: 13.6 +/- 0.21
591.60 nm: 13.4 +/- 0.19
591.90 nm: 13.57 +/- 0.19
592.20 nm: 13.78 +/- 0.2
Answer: 0.5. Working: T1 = 0.6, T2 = 0.10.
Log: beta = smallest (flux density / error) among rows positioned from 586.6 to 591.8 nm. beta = 52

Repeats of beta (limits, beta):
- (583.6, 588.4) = 60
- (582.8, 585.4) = 58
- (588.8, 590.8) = 52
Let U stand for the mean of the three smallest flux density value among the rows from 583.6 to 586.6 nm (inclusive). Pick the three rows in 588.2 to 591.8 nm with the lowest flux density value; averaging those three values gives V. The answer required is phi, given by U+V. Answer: 26.0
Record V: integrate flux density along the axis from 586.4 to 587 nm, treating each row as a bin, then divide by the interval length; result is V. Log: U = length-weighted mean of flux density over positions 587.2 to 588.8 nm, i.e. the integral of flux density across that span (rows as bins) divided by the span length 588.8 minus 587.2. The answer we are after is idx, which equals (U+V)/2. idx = 13.4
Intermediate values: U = 13.32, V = 13.4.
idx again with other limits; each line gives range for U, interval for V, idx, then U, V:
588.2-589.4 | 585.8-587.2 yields 13.2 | 12.93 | 13.5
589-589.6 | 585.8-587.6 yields 13.2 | 12.83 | 13.5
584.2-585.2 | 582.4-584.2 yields 13.9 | 13.76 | 14.0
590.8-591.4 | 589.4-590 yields 13.2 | 13.60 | 12.9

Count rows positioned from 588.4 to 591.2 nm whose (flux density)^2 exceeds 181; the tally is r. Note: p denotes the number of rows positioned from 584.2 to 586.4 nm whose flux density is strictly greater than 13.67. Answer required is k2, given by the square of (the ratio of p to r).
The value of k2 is 1.8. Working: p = 4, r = 3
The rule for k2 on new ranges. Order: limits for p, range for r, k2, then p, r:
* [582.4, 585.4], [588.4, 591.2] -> 9.0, 9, 3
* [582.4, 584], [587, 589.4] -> 2.8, 5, 3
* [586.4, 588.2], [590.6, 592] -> 0.1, 1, 4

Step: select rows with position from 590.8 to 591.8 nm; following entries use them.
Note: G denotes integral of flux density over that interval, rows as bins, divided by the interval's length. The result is 13.5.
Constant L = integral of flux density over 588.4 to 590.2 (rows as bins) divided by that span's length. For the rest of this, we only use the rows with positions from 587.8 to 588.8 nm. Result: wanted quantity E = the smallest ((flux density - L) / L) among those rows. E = -0.006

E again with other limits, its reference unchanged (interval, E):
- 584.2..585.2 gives 0.056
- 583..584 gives 0.067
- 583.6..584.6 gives 0.058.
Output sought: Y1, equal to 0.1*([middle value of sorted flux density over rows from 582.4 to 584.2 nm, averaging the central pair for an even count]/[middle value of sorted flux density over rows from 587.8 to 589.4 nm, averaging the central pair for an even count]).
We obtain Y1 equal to 0.107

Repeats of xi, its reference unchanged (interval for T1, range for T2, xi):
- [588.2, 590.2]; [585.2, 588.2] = -0.5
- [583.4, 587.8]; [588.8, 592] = 0.4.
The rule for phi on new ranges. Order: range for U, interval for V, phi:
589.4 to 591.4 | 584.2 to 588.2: 26.2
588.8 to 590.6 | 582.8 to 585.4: 26.3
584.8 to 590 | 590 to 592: 26.1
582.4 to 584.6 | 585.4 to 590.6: 26.5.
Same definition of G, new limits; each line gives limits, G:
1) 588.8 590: 12.8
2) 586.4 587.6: 13.5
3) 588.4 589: 12.9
